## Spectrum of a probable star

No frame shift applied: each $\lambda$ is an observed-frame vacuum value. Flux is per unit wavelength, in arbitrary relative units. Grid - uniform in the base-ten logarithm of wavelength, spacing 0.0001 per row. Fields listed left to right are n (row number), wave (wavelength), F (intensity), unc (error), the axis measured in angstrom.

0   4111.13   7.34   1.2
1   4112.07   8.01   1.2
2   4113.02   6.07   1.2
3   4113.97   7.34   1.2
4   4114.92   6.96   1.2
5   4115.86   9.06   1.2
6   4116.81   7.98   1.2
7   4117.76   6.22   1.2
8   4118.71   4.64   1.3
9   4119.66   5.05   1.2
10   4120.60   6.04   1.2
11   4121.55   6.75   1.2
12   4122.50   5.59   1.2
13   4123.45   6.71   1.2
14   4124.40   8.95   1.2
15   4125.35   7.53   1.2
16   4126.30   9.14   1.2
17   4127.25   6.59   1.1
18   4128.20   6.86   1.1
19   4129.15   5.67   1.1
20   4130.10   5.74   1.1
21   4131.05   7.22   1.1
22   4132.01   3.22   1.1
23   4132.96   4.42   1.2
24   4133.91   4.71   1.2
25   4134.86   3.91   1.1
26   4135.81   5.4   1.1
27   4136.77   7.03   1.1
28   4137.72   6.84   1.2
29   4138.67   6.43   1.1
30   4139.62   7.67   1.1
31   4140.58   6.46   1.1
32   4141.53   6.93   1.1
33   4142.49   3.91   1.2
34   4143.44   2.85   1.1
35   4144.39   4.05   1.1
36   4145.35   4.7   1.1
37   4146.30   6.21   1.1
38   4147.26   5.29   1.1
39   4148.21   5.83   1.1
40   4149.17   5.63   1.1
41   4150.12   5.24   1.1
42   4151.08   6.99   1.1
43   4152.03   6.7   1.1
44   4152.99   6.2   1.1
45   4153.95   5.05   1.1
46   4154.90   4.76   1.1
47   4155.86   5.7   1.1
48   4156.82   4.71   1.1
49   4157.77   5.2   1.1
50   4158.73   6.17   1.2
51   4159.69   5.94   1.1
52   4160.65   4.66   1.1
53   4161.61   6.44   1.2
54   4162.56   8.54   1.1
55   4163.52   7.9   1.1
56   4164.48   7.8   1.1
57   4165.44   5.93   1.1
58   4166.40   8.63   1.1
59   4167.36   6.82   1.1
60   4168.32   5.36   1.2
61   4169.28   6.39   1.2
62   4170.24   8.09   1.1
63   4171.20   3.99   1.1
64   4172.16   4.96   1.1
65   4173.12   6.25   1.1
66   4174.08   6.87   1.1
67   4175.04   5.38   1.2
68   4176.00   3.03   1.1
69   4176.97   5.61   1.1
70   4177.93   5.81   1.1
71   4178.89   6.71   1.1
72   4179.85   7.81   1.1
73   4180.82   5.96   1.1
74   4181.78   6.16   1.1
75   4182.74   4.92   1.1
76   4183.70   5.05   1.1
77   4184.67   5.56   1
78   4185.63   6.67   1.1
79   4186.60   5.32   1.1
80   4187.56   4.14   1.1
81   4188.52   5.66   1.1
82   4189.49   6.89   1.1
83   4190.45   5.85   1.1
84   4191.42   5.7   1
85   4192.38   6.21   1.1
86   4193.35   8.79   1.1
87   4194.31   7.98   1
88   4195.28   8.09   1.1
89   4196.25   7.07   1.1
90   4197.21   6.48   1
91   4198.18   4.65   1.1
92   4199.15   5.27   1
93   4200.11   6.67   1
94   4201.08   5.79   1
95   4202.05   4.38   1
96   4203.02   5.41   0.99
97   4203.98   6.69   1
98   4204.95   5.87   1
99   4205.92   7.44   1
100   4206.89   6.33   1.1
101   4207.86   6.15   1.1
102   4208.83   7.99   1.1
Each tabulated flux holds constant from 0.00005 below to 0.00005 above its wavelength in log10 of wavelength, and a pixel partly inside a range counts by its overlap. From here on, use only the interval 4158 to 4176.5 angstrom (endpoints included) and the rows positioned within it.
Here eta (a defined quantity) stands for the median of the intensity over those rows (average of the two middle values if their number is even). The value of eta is 6.25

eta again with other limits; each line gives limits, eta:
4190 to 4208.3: 6.21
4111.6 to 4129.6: 6.75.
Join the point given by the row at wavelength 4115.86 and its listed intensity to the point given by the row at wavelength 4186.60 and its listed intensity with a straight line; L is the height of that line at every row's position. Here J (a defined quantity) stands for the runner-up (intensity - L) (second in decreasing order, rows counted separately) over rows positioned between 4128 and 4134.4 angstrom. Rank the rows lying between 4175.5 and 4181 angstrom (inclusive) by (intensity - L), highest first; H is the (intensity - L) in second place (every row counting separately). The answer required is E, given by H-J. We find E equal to 2.5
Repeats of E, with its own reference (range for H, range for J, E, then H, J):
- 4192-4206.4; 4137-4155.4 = 3.4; 3.2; -0.2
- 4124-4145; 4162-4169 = -1.6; 0.3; 1.9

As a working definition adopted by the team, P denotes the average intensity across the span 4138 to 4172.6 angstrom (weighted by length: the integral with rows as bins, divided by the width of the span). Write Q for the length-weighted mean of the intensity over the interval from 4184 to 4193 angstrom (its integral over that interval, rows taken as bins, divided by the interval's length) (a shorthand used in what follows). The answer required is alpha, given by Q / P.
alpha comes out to 0.97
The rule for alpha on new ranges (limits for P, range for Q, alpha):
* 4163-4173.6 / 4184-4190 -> 0.87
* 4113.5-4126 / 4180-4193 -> 0.84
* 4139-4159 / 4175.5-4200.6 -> 1.10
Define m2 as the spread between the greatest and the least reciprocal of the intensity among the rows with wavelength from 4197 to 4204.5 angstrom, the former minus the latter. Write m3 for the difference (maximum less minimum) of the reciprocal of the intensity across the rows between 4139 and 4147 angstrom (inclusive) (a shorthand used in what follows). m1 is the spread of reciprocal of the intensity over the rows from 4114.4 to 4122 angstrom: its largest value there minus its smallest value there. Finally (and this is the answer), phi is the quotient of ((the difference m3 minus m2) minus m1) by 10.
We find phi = 0.004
